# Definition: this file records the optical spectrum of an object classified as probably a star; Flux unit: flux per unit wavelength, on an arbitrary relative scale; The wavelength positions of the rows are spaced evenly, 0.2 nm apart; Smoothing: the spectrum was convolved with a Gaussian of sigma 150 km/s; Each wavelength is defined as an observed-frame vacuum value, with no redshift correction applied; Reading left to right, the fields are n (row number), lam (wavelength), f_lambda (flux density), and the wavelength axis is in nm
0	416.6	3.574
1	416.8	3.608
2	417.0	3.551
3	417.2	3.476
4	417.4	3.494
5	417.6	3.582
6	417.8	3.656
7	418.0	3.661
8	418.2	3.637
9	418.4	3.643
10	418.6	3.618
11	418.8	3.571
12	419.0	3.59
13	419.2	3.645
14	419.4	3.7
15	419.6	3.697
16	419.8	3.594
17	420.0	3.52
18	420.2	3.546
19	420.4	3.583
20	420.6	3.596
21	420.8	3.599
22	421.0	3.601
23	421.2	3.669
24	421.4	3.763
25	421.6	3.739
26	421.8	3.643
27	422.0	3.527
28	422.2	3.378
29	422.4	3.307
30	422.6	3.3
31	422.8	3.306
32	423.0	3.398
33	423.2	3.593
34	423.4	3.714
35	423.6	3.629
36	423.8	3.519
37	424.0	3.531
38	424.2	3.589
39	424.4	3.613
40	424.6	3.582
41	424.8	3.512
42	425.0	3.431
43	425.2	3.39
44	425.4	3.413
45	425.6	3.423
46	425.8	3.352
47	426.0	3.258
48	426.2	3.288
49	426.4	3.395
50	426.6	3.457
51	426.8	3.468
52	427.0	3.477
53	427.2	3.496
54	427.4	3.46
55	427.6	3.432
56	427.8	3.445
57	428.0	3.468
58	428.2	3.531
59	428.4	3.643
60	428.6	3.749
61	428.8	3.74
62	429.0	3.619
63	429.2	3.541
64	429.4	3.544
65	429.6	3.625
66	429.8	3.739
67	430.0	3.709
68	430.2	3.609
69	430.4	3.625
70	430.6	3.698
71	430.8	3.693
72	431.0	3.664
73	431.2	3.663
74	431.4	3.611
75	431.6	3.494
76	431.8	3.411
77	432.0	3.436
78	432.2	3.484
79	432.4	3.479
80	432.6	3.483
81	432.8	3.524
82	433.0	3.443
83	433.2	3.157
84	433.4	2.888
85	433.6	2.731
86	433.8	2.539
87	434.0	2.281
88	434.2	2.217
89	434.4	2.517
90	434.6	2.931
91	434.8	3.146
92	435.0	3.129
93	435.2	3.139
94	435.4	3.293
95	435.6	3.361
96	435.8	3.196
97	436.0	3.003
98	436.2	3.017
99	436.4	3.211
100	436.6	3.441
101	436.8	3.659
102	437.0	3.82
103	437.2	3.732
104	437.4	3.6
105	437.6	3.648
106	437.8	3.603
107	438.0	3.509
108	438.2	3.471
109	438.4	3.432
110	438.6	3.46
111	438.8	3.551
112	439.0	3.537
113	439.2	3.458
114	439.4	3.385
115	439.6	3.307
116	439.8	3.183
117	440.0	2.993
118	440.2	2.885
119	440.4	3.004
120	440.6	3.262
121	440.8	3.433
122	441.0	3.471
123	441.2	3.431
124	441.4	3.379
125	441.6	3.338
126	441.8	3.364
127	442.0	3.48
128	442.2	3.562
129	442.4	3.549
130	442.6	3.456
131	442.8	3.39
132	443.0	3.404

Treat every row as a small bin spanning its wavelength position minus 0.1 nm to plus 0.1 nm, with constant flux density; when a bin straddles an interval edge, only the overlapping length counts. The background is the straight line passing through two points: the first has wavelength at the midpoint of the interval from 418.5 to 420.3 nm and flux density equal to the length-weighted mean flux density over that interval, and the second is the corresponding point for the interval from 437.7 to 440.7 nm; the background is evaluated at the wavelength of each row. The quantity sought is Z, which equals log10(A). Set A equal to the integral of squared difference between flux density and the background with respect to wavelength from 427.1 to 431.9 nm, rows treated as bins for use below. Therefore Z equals -0.9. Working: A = 0.13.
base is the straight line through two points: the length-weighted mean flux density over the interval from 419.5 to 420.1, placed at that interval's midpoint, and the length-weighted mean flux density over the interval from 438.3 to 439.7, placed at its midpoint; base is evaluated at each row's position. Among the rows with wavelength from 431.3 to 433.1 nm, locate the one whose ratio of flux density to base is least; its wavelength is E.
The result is 431.8 nm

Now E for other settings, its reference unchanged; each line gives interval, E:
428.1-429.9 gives 428.2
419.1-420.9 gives 420.0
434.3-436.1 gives 434.4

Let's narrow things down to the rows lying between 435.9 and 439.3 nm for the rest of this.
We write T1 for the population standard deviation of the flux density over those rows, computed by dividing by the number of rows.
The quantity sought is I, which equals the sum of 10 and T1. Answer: 10.2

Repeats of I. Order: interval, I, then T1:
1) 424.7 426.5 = 10.1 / 0.07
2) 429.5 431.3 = 10.0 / 0.04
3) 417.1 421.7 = 10.1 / 0.07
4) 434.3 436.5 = 10.2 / 0.22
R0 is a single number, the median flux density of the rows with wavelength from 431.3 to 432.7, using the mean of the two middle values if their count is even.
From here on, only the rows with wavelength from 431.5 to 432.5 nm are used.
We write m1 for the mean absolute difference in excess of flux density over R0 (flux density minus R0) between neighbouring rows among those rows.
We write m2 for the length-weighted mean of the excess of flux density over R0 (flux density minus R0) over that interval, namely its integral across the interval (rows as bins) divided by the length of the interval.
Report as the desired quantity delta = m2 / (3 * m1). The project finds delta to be -0.2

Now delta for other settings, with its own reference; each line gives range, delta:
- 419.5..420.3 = 0.5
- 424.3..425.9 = -0.1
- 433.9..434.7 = -1.3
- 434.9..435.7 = -1.1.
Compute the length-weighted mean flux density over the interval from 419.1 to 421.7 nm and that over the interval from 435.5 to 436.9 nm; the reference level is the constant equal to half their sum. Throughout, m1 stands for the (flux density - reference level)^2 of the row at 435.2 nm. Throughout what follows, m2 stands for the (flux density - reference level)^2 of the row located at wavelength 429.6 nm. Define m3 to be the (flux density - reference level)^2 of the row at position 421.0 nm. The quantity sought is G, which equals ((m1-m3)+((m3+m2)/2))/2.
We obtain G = 0.05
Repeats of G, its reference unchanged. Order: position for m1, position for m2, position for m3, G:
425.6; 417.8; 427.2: 0.01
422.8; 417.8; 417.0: 0.02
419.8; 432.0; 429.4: 0.01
